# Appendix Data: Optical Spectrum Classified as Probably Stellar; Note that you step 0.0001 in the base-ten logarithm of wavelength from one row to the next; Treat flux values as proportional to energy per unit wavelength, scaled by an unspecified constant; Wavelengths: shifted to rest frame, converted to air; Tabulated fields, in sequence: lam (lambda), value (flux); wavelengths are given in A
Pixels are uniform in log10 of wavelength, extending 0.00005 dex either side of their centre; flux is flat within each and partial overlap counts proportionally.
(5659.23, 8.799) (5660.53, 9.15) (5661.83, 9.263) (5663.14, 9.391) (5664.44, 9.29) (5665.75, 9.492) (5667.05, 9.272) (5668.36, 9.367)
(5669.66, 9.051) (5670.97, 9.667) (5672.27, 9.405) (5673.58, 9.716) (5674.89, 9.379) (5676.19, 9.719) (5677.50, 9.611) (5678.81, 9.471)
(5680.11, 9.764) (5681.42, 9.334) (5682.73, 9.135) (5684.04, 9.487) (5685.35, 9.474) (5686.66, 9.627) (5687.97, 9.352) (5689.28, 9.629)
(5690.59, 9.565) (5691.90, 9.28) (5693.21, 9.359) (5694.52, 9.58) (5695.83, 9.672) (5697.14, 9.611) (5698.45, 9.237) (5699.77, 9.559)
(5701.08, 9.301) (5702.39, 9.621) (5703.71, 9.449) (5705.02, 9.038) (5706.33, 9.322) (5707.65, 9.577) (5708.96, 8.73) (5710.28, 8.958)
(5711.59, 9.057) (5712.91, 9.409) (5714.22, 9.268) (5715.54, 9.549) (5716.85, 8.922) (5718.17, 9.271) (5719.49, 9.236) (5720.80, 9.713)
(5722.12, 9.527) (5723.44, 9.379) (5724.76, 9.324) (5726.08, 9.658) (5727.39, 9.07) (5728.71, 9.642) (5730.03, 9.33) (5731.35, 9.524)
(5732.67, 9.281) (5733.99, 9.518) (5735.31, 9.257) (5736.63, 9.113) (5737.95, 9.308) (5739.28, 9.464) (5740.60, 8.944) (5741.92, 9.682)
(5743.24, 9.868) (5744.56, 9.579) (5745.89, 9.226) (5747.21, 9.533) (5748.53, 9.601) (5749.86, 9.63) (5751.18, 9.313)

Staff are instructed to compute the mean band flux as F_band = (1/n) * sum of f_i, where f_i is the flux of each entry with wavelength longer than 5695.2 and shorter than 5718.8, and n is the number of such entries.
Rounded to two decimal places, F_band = 9.31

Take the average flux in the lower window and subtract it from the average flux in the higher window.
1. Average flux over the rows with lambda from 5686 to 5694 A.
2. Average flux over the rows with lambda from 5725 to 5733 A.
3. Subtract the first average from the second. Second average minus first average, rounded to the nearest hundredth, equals -0.05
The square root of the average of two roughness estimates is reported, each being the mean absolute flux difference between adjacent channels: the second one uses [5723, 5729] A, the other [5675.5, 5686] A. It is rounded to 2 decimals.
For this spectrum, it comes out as 0.55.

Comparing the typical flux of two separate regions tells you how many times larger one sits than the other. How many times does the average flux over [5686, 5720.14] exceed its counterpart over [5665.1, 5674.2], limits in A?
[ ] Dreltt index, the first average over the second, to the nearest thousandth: 0.992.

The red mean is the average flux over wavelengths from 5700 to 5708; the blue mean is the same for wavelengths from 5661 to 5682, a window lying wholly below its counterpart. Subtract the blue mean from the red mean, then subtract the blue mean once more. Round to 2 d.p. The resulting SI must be -9.51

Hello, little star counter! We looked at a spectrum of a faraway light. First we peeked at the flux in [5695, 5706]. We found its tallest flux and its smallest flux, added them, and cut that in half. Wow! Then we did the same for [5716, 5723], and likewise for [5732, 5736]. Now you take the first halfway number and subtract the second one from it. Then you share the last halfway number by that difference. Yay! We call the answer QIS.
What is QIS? 250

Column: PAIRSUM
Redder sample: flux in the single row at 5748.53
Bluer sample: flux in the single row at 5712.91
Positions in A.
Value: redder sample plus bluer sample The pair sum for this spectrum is 19.0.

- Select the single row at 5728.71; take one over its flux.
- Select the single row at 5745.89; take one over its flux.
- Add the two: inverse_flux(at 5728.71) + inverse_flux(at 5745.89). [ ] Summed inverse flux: 0.212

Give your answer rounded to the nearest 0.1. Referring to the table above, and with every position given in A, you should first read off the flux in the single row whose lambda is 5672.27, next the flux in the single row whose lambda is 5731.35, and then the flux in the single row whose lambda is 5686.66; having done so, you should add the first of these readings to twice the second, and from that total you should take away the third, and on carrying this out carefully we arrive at 18.8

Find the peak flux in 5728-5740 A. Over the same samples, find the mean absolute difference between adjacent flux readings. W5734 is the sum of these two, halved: 4.930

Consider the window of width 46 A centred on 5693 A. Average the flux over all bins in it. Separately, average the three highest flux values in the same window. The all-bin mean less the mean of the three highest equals -0.31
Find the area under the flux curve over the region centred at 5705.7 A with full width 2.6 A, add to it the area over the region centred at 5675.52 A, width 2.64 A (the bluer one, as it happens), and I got 49.1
